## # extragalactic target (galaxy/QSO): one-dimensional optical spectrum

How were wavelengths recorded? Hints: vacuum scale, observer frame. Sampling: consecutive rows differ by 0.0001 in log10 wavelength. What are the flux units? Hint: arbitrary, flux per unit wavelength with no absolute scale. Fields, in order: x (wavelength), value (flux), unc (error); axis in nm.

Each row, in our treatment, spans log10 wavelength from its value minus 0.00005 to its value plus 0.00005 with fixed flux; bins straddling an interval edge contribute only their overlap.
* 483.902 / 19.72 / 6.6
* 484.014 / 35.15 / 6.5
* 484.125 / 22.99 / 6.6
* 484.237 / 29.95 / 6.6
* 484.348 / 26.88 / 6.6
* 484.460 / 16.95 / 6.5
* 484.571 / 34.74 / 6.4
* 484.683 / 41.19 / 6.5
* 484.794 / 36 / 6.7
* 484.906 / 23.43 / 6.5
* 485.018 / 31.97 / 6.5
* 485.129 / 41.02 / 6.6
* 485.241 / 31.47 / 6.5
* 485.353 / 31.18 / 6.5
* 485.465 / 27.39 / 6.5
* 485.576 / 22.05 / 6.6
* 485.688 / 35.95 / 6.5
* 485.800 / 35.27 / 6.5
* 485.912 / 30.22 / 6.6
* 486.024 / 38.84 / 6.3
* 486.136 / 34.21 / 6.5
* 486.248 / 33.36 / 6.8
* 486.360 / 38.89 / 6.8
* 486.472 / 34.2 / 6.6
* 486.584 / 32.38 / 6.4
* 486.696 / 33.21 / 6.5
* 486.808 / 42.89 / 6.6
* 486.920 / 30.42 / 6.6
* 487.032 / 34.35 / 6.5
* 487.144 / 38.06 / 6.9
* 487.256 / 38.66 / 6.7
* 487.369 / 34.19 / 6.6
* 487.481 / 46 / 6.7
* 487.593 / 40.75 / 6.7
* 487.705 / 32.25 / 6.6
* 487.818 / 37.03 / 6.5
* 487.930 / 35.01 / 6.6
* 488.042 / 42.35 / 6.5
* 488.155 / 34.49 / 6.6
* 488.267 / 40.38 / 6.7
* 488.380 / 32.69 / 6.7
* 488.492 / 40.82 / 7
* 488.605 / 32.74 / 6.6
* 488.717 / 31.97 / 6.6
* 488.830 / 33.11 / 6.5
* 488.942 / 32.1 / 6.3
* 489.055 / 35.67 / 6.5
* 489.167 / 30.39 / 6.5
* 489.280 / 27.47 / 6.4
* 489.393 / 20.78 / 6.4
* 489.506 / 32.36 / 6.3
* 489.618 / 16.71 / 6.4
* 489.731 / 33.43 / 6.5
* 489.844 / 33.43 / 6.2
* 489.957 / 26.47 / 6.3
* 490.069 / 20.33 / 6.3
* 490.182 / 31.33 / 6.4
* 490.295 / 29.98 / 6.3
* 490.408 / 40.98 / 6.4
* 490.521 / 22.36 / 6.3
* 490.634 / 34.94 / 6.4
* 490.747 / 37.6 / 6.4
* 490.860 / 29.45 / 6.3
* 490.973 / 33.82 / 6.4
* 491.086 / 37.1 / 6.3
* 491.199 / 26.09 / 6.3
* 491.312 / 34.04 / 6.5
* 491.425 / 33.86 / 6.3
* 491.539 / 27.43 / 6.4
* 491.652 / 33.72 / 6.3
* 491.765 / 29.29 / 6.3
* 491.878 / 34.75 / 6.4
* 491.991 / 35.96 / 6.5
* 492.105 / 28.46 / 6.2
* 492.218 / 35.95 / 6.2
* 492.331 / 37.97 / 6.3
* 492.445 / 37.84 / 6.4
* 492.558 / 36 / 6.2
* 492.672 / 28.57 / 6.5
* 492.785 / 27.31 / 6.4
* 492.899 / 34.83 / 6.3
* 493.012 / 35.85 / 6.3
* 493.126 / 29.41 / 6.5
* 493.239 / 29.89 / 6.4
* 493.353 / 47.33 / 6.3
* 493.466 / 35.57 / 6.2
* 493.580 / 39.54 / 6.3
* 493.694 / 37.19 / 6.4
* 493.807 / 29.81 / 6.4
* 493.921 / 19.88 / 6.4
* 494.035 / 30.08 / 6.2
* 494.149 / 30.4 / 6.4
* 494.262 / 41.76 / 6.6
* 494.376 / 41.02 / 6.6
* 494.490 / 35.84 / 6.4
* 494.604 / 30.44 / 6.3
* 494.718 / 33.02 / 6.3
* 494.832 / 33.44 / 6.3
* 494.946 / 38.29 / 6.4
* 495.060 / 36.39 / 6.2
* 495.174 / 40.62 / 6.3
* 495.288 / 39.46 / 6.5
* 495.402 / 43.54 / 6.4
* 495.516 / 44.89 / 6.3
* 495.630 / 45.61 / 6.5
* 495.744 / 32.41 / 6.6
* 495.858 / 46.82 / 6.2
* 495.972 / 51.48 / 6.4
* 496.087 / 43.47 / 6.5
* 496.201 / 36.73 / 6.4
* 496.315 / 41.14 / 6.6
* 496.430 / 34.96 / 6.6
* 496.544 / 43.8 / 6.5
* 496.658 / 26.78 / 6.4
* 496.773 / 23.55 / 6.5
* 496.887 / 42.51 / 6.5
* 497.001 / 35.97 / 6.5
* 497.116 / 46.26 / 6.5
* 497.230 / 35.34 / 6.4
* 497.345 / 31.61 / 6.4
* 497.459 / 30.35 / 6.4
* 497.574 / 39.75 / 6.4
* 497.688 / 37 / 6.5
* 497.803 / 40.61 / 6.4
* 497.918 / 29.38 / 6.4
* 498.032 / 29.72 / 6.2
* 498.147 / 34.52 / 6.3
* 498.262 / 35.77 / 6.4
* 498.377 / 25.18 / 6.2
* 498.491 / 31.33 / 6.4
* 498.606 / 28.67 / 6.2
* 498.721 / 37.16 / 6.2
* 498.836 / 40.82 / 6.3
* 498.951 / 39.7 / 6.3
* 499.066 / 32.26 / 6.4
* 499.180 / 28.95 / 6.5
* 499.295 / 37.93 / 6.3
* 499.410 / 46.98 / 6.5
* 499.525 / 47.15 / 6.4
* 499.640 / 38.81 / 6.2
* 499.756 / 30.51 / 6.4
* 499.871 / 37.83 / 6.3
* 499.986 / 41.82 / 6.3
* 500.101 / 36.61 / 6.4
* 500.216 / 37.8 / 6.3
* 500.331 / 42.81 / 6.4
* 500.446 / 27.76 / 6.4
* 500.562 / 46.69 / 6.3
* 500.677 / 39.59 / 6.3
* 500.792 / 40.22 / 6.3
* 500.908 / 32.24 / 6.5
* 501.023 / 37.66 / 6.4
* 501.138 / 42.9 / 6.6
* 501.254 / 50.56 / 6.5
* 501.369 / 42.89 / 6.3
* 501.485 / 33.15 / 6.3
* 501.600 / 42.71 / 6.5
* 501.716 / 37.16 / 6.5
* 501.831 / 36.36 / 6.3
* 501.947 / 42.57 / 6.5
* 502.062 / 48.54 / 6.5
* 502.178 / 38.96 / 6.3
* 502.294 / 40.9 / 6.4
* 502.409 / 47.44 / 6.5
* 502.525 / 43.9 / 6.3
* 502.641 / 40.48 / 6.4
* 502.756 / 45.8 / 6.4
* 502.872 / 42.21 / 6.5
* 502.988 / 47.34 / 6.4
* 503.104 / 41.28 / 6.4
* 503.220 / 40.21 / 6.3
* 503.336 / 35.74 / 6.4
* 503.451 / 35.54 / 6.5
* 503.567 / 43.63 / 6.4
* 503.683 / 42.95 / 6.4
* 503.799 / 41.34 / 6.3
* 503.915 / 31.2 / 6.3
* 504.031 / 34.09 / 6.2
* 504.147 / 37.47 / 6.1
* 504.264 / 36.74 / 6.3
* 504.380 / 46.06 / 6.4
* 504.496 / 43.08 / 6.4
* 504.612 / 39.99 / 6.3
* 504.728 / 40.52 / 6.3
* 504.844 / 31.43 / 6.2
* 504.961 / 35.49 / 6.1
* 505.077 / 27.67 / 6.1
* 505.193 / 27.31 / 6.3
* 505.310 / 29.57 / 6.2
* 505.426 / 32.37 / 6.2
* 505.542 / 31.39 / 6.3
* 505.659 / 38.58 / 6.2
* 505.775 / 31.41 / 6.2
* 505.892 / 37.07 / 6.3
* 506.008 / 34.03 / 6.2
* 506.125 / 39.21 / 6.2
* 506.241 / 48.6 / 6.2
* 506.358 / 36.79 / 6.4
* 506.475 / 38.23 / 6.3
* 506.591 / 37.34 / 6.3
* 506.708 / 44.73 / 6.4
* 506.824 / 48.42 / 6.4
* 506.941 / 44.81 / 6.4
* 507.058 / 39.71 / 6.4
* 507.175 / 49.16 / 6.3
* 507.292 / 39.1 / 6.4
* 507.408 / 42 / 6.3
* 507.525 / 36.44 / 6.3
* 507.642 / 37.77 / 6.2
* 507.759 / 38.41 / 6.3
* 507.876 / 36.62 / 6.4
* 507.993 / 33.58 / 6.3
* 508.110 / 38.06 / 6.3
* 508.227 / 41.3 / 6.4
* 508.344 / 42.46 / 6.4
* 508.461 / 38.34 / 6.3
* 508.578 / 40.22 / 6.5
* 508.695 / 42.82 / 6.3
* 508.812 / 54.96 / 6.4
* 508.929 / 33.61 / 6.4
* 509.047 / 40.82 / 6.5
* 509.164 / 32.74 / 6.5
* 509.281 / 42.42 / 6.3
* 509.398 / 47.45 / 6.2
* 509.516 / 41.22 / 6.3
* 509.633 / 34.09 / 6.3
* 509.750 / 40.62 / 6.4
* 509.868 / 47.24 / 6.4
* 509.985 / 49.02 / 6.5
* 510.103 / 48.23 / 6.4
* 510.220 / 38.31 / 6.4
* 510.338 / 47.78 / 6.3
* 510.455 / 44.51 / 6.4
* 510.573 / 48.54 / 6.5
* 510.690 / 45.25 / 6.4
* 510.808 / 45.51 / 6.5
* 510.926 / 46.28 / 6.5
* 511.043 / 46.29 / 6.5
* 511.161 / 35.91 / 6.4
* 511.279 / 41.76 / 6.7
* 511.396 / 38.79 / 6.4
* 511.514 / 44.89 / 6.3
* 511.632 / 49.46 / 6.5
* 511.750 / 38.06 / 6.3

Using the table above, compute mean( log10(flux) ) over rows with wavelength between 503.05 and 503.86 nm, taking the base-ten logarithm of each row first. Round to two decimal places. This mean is 1.60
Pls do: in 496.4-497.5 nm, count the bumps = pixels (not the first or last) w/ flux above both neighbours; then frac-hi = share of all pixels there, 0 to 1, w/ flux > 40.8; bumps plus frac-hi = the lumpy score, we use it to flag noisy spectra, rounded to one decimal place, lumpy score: 3.3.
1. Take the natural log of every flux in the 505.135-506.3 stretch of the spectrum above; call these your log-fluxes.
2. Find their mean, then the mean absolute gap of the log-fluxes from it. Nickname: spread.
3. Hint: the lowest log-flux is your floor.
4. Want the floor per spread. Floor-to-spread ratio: 25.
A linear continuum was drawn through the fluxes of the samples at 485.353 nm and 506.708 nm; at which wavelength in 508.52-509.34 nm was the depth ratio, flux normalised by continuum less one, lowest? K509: 509.164 nm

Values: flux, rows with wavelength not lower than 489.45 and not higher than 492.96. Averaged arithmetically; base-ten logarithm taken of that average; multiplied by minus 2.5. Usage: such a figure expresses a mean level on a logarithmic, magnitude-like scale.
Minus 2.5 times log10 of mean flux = -3.75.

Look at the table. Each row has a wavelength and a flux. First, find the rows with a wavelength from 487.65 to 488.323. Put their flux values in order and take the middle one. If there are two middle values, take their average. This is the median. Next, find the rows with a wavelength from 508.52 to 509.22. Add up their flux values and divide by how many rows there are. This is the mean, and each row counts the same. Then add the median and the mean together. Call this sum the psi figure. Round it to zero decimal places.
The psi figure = 77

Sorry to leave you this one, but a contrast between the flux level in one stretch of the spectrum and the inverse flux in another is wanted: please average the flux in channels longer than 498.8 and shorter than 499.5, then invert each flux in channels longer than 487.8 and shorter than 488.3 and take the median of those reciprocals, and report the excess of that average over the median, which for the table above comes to 38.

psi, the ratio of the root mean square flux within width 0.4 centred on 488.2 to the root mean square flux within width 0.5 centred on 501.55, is 0.96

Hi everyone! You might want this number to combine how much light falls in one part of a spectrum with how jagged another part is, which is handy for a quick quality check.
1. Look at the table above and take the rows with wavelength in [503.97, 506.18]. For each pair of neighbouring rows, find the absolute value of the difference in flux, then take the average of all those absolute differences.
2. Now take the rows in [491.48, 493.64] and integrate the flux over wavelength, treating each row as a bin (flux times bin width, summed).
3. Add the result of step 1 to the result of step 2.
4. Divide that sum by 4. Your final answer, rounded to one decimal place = 19.4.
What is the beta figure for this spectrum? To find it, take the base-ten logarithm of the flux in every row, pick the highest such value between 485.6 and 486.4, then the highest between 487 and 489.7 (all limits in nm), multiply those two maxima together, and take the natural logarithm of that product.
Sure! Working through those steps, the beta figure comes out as 0.97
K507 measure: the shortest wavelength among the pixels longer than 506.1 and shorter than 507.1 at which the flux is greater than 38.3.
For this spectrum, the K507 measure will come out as 506.125 nm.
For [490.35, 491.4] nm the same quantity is 490.408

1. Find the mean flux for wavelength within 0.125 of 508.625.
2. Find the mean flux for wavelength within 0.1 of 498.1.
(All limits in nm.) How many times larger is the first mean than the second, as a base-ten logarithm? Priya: 0.11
